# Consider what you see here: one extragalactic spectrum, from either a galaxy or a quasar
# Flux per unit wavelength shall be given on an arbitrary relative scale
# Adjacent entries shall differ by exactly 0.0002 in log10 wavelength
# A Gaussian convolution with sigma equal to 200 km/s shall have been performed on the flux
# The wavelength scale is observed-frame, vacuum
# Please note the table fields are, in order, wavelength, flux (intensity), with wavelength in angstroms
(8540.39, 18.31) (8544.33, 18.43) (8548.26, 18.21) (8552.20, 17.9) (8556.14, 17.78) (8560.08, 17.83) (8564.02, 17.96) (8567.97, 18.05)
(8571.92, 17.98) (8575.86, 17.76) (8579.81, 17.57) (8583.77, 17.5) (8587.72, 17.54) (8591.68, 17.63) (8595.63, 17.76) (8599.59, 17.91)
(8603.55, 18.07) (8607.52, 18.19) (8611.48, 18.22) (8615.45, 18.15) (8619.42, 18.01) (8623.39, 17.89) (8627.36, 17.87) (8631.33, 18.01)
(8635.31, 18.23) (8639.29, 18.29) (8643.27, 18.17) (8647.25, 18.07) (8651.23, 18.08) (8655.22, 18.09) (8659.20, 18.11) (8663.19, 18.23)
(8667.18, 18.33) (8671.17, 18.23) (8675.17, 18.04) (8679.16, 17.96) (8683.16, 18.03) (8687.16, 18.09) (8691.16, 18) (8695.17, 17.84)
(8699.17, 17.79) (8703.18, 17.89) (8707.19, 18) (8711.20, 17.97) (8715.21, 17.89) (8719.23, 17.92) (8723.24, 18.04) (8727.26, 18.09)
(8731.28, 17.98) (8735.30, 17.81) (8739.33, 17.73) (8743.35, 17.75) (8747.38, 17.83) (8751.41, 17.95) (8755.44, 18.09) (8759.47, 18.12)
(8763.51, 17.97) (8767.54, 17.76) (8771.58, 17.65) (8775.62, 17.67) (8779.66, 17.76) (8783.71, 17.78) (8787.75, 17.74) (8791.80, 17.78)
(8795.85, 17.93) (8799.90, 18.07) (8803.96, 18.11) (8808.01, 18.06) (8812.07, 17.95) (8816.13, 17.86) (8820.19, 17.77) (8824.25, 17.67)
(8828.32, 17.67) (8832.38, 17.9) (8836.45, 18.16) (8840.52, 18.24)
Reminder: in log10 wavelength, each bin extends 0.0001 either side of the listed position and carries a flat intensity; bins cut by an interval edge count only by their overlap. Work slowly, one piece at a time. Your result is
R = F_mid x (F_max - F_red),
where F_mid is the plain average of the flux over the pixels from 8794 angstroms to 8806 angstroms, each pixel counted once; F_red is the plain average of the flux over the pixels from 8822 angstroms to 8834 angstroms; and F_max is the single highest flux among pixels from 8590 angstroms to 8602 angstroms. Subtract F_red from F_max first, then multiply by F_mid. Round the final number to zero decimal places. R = 3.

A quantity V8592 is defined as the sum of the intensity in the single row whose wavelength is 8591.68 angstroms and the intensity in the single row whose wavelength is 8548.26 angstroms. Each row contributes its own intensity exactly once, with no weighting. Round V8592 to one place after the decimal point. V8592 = 35.8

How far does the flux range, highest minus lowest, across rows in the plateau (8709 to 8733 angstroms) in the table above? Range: 0.200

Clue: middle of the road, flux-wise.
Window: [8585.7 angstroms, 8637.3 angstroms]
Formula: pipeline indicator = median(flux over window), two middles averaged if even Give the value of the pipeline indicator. 18.01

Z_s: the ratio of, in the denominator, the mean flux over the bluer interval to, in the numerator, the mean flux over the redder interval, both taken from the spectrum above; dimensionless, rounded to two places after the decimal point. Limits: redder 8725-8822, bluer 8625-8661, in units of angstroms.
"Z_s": 0.99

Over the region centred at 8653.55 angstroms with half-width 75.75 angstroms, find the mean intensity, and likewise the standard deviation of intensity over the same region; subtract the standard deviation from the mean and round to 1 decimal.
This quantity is 17.8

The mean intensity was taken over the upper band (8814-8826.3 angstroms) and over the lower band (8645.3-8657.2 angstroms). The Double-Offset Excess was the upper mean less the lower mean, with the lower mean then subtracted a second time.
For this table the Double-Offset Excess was -18.4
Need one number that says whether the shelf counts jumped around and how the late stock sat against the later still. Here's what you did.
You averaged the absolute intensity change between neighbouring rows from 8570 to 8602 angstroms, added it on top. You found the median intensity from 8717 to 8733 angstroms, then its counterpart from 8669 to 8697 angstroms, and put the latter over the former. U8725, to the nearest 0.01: 1.13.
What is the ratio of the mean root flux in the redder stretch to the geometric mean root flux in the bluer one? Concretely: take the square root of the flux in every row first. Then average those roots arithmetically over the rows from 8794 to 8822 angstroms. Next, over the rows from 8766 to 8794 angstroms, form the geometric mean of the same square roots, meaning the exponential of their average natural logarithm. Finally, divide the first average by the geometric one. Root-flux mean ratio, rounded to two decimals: 1.01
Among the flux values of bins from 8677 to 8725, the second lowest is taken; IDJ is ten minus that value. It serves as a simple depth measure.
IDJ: -7.84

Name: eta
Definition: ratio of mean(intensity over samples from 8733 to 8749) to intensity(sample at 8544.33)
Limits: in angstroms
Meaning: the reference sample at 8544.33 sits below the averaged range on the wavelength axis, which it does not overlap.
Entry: 0.965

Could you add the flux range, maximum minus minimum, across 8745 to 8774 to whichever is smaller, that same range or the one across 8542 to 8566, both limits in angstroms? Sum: 0.94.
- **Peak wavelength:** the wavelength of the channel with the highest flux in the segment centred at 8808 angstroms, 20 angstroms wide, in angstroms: 8803.96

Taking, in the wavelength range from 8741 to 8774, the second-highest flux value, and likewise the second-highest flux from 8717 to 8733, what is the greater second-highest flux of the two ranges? 18.09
